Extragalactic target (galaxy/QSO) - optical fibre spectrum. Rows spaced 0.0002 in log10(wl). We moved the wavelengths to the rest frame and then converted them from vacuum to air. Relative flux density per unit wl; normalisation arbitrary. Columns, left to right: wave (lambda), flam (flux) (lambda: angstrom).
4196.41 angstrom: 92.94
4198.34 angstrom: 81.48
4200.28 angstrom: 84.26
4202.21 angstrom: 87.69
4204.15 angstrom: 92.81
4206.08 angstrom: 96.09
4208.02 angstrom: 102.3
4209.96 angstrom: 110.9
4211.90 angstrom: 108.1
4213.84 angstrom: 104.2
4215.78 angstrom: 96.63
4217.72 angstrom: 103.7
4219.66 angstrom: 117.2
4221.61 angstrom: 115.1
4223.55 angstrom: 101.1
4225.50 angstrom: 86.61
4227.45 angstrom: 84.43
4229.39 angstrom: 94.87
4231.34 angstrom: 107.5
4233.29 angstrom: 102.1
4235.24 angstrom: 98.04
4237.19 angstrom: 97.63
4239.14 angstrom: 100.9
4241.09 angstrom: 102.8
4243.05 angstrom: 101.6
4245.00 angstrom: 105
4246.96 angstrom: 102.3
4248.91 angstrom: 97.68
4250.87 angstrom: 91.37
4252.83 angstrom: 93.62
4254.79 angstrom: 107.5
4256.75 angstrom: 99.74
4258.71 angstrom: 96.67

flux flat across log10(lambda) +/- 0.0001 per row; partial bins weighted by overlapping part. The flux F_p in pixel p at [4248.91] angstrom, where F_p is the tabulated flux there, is 97.68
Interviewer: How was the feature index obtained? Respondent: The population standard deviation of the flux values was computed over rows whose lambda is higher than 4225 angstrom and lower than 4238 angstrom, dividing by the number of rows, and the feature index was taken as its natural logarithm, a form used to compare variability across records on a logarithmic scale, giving 2.0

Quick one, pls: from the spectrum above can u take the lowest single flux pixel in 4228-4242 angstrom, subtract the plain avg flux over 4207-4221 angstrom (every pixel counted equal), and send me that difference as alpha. -11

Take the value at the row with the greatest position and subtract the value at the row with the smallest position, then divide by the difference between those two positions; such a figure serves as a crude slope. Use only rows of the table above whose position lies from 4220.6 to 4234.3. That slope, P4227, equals -1.1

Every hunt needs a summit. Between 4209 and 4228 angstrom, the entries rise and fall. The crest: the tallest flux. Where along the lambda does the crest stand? 4219.66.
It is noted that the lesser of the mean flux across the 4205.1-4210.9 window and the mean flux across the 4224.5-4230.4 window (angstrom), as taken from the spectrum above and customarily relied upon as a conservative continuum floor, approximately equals 89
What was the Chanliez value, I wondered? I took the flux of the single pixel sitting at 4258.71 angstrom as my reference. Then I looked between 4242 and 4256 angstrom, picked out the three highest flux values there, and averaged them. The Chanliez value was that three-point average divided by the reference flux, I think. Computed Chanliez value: 1.09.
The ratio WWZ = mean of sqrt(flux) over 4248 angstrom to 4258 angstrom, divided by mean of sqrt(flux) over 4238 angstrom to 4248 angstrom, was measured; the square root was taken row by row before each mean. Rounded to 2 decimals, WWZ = 0.98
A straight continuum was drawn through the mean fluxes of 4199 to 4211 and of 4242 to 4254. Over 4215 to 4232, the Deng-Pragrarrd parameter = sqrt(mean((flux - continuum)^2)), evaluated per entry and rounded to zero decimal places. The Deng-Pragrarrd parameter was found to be 12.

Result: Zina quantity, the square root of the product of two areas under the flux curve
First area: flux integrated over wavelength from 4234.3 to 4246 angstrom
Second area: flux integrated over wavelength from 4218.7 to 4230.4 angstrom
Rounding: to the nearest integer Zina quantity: 1175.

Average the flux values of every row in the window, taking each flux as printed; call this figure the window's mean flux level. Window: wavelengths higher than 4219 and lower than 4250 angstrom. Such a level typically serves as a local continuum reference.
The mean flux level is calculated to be 101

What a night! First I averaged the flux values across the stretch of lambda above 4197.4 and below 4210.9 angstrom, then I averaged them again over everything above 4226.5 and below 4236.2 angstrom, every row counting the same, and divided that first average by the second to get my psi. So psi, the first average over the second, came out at 0.96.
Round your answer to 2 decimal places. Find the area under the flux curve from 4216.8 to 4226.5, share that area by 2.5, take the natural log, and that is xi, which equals 6.01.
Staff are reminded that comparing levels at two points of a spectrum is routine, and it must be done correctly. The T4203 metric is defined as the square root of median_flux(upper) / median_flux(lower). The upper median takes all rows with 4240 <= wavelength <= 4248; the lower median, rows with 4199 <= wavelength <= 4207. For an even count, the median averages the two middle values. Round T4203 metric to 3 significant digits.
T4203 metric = 1.07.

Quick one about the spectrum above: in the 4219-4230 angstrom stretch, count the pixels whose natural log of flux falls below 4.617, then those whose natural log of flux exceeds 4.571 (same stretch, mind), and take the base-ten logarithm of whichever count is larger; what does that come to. 0.60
